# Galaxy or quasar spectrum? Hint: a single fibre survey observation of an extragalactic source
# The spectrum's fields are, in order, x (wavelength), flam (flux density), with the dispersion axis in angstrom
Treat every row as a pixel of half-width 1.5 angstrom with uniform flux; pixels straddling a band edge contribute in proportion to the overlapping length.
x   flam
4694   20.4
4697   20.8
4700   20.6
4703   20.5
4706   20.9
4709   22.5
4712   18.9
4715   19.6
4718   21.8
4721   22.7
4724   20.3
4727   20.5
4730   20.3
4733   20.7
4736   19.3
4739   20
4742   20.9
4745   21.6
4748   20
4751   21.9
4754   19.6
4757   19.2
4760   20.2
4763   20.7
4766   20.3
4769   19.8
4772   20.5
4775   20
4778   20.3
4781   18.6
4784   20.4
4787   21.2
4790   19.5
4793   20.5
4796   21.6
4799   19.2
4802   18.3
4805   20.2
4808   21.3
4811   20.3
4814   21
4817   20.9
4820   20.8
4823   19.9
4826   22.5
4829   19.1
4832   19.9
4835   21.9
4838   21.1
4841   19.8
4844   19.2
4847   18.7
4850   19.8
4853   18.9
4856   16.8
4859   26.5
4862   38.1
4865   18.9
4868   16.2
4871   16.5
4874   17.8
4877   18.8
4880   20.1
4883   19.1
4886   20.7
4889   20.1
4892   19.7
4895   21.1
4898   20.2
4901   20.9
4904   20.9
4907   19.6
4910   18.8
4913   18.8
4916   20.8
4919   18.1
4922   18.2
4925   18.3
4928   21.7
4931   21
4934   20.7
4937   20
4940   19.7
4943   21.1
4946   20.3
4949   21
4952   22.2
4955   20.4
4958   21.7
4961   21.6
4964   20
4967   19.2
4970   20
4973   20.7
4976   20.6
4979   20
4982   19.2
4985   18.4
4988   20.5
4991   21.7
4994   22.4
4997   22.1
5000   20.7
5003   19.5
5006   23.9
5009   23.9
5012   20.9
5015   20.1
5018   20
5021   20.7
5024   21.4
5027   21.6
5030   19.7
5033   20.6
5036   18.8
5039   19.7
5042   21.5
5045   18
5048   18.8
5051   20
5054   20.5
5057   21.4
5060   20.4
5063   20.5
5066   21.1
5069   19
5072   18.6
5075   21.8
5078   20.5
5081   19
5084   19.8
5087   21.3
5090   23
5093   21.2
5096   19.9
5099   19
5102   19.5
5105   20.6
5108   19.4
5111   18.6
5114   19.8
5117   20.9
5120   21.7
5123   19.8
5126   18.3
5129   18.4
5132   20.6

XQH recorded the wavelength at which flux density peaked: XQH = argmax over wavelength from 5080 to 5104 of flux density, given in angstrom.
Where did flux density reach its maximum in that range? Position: 5090 angstrom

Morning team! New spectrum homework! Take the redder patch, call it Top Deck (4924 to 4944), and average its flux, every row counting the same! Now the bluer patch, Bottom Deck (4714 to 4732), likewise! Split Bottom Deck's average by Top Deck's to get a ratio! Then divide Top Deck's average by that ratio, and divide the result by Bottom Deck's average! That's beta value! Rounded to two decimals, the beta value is 0.95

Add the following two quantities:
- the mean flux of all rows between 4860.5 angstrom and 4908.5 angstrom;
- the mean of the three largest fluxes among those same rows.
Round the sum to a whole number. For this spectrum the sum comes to 47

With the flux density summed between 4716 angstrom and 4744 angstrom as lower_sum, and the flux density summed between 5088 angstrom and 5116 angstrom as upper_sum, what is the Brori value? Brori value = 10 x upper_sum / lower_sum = 9.7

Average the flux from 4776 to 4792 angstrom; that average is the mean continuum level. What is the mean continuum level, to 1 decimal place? 20.0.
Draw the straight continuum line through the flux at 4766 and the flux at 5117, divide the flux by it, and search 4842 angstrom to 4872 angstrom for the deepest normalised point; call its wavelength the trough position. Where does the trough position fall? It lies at 4868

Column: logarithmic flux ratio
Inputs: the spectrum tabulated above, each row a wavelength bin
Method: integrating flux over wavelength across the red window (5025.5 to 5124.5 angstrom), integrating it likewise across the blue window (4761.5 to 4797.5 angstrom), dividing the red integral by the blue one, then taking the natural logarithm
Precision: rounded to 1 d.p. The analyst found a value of 1.0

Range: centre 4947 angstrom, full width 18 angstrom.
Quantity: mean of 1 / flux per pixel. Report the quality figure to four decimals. 0.0482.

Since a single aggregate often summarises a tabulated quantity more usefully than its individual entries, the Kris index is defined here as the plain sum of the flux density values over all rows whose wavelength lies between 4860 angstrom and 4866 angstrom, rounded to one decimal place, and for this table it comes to 57.0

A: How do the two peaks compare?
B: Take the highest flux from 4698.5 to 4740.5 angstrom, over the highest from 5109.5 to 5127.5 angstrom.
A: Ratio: 1.05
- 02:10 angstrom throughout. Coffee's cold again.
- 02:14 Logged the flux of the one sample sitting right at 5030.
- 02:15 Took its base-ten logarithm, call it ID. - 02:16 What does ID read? 1.29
